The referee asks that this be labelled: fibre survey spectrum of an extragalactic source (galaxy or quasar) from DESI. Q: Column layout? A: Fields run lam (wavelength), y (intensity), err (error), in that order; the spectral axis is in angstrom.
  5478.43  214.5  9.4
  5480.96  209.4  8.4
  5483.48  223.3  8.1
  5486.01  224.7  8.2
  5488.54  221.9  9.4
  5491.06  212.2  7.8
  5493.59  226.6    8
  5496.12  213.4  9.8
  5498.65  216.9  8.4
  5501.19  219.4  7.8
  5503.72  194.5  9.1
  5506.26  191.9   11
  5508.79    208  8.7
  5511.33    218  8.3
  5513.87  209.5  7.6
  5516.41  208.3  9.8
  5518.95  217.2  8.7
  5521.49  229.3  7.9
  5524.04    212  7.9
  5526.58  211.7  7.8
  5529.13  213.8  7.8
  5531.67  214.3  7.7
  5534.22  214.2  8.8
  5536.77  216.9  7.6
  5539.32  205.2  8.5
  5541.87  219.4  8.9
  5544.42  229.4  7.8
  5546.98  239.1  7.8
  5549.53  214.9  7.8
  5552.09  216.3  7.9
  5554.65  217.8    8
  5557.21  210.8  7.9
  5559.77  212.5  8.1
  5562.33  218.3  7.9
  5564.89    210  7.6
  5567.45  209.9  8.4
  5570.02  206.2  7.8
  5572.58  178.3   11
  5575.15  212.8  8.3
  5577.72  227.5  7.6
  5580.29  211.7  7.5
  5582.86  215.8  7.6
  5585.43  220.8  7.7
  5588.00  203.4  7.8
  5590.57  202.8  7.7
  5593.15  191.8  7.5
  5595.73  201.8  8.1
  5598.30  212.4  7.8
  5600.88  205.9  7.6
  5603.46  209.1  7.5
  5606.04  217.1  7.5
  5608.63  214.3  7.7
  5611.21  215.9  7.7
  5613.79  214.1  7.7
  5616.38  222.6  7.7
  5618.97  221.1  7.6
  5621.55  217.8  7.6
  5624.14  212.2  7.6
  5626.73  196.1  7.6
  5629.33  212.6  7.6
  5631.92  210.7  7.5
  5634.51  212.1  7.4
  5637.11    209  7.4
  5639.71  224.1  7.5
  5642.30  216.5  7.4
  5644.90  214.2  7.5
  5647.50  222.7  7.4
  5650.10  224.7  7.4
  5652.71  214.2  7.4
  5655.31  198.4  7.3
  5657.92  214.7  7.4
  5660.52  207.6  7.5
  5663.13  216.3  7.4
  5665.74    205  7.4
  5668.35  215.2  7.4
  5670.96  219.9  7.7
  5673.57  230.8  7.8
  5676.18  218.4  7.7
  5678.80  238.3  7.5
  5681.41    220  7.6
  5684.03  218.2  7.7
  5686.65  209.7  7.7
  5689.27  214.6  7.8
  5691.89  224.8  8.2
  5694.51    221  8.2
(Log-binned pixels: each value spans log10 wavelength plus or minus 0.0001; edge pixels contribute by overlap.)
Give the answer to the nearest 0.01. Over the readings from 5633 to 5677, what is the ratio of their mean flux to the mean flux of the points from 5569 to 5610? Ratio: 1.03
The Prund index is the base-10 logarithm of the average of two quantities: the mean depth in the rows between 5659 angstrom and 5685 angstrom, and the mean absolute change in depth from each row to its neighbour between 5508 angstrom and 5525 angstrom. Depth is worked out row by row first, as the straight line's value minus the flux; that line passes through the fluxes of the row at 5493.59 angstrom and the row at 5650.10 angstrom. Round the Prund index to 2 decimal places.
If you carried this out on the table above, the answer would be 0.88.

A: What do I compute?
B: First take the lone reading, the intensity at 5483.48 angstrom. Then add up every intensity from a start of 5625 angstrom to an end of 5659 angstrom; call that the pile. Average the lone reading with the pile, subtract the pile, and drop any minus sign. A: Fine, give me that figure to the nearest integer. 1273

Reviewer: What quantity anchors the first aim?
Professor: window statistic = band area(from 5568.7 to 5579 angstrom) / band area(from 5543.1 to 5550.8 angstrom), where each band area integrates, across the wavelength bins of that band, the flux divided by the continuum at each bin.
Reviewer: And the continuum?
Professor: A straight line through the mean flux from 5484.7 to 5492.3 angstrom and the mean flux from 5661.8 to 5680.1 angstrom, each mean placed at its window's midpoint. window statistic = 1.2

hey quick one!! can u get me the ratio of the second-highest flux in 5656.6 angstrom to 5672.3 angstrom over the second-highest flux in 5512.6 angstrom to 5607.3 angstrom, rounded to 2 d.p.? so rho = 0.94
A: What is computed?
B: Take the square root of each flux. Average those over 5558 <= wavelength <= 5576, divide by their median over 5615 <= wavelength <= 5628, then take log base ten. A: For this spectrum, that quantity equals -0.0114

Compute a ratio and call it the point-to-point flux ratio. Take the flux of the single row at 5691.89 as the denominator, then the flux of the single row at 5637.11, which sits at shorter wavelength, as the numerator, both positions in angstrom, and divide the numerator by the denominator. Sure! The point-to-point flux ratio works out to 0.930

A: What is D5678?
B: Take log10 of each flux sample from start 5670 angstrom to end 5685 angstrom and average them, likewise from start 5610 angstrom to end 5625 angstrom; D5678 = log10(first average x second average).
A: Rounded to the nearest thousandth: 0.740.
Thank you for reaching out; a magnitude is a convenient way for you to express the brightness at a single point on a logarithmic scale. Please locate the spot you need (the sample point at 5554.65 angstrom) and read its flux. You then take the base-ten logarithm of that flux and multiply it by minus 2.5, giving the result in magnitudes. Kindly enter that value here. -5.85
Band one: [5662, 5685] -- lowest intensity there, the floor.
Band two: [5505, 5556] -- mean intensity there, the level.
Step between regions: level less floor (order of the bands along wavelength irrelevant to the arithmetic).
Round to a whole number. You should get 10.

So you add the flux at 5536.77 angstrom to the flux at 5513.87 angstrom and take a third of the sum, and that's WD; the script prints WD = 142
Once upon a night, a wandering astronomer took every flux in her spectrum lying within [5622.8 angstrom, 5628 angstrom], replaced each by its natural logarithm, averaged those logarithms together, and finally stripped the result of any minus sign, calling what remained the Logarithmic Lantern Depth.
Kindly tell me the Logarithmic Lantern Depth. 5.32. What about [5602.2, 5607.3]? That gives 5.36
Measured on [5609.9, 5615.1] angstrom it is 5.37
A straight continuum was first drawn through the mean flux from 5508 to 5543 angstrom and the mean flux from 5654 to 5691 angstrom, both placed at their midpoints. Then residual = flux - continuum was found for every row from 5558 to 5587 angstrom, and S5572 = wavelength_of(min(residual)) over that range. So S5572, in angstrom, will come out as 5572.58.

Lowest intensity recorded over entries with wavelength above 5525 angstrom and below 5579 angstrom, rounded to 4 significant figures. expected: 178.3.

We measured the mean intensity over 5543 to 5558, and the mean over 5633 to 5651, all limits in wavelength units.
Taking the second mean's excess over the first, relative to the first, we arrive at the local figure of -0.02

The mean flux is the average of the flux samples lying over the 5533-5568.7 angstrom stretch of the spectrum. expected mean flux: 216.8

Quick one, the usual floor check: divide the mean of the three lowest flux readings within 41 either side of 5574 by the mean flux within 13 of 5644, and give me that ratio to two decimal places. 0.89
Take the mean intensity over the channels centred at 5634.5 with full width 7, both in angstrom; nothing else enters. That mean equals 211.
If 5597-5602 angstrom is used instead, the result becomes 209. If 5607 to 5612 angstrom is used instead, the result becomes 215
